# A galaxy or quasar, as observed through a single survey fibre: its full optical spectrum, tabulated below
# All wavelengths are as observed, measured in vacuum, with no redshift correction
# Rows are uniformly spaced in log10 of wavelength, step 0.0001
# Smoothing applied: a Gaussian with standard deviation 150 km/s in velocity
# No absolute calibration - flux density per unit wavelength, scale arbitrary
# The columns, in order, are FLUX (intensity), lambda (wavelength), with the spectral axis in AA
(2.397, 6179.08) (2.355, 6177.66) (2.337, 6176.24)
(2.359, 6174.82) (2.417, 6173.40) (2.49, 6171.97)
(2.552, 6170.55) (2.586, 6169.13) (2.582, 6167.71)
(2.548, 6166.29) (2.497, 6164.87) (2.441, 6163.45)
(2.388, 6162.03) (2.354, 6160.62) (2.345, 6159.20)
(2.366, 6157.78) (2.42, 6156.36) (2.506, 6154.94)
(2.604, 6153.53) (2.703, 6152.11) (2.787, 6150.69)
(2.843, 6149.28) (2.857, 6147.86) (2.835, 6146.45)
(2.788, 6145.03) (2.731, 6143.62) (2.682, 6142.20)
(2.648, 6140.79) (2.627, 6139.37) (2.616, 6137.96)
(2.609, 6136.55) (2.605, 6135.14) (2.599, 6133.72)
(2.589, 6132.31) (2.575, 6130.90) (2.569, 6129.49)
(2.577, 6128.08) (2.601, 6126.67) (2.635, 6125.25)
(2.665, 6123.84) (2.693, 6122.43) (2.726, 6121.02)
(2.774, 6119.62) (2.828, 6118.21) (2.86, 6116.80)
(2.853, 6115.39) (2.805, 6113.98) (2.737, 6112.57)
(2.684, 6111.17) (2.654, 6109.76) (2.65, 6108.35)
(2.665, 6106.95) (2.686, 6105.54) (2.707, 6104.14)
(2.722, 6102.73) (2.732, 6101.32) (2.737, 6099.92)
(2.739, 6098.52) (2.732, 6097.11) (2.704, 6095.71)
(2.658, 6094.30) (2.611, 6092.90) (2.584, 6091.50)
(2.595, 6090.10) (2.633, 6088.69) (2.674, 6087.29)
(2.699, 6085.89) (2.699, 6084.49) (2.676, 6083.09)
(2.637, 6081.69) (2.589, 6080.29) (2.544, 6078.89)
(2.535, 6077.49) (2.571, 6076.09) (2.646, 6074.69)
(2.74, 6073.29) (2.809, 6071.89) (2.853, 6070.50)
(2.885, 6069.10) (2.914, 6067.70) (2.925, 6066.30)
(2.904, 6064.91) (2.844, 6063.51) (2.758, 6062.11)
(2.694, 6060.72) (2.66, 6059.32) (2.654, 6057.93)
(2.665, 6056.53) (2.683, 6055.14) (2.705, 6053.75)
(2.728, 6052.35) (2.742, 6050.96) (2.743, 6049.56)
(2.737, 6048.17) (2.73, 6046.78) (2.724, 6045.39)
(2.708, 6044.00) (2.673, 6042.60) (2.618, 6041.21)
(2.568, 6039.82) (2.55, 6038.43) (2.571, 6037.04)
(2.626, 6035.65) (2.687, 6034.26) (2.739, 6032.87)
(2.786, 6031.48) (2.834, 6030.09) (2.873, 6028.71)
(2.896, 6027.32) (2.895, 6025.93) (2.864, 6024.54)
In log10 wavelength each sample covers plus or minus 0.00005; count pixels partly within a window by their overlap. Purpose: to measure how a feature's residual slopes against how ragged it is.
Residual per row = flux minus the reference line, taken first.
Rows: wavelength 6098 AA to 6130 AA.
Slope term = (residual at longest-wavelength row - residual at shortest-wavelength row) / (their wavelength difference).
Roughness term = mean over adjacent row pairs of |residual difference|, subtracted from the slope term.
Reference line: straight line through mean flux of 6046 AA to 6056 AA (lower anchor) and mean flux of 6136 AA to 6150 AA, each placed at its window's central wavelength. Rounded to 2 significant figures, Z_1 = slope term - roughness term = -0.032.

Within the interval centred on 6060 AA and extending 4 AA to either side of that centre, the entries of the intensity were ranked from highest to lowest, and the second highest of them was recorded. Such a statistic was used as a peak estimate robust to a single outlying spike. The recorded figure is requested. 2.758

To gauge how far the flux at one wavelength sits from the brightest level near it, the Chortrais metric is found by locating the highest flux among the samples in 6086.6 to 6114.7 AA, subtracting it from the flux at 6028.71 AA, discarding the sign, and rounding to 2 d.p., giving 0.07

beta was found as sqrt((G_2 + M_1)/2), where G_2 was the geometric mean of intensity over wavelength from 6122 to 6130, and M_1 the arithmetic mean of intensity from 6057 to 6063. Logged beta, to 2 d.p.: 1.63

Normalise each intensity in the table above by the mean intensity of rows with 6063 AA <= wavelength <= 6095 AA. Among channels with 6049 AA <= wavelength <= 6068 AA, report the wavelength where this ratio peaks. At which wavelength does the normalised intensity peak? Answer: 6066.30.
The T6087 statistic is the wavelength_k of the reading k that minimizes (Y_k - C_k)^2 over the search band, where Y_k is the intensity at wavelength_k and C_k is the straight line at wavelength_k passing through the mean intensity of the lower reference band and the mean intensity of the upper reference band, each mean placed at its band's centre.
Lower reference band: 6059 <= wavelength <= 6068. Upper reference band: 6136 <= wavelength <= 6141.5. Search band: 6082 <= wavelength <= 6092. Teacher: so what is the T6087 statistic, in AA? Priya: 6085.89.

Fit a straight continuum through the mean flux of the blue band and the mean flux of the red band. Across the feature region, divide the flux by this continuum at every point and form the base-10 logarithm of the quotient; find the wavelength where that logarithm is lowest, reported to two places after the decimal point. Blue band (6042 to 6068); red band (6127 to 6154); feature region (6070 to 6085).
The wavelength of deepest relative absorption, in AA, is 6077.49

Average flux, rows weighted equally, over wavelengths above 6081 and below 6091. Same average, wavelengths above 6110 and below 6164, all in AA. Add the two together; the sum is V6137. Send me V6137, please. 5.30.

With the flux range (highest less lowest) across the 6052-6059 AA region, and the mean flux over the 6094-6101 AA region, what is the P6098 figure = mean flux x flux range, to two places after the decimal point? 0.20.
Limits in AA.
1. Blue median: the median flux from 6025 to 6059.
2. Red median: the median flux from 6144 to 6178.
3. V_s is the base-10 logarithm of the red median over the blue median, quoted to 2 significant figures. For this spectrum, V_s -0.036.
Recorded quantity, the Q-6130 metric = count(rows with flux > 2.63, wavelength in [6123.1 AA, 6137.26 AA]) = 2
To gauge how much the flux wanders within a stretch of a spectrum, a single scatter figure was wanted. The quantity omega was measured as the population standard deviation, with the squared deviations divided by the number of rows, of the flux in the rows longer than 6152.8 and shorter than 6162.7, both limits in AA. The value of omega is 0.089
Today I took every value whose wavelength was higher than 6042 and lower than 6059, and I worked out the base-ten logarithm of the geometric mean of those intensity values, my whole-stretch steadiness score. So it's 0.433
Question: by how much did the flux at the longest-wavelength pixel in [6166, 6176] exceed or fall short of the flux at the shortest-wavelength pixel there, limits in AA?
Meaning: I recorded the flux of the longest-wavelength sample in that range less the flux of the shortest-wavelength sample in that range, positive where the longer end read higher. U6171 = -0.19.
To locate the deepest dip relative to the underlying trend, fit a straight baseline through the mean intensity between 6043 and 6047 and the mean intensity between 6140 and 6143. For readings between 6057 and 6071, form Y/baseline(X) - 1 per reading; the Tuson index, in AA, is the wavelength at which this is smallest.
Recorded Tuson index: 6057.93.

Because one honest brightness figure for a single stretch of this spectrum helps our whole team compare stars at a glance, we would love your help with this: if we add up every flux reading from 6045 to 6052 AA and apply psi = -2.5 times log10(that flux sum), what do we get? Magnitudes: -2.84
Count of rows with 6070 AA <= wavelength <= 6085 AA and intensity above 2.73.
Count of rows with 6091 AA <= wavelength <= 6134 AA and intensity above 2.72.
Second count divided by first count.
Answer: 4.0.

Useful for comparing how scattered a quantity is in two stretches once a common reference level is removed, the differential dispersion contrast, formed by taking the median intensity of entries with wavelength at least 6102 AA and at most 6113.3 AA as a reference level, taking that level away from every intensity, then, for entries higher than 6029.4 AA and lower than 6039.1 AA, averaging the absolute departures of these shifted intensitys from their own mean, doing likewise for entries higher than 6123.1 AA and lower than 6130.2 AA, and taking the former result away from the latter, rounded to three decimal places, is -0.055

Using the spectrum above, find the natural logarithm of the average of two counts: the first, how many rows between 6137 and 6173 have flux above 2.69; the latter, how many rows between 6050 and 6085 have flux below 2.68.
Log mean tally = 2.1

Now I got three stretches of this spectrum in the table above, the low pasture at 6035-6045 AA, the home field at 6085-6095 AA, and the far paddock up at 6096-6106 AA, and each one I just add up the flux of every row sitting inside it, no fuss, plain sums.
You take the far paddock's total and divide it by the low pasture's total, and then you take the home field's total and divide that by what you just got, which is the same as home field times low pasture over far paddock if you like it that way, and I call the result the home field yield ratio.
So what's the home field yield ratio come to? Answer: 17.7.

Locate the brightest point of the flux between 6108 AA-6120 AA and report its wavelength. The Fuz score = 6116.80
